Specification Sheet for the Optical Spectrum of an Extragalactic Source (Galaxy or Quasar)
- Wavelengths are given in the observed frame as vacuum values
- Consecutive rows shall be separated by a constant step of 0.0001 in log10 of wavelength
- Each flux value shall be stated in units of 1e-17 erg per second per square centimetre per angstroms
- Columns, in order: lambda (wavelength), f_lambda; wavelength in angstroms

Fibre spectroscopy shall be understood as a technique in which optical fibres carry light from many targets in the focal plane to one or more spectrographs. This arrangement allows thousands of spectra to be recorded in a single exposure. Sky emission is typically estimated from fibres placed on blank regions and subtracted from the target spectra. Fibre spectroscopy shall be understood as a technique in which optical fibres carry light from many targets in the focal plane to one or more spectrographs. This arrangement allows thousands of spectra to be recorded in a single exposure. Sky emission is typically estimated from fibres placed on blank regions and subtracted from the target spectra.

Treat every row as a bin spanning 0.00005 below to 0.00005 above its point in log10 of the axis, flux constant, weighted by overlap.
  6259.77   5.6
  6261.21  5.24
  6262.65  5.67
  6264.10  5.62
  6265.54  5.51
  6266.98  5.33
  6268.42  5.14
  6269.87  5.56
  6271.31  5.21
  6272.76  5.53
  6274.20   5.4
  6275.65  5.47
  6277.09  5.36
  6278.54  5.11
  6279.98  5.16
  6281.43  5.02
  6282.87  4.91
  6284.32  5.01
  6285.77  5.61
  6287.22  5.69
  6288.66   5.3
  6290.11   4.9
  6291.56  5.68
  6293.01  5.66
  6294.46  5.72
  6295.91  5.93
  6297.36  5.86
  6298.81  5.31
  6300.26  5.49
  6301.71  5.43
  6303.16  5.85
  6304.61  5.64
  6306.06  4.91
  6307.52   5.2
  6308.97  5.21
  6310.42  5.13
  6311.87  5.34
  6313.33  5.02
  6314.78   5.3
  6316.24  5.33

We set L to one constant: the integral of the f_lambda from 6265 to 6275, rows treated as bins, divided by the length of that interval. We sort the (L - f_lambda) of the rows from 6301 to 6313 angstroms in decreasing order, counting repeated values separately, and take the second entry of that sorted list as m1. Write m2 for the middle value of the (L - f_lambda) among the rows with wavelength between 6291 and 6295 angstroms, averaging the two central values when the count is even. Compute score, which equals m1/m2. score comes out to -0.8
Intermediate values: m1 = 0.25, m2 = -0.30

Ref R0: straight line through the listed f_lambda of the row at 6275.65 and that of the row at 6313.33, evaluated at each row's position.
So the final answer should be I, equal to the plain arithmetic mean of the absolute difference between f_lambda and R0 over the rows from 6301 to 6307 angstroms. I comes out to 0.42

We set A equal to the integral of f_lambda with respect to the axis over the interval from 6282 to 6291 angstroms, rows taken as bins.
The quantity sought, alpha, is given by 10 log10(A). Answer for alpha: 16.7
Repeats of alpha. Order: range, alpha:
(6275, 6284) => 16.7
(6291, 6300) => 17.1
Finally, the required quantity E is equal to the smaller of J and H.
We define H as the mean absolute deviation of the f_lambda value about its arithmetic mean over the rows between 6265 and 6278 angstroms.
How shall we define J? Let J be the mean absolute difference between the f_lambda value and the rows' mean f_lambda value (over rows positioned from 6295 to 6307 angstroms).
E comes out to 0.12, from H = 0.12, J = 0.27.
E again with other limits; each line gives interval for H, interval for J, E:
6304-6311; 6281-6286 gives 0.17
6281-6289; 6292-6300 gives 0.17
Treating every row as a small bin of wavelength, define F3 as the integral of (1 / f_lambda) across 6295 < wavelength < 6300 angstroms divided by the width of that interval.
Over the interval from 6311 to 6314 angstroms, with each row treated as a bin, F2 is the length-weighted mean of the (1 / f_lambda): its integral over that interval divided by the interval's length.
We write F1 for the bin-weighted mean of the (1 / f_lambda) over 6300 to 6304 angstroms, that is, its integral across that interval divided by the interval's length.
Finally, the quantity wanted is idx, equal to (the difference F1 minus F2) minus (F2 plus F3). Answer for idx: -0.38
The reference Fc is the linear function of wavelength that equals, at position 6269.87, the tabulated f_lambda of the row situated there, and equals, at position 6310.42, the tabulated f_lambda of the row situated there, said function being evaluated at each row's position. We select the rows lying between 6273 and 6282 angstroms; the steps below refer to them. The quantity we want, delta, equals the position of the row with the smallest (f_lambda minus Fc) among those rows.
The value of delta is 6281.43 angstroms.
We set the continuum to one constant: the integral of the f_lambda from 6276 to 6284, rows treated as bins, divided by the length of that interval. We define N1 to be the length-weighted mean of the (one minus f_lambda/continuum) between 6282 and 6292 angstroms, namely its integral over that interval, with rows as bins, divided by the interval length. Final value -0.03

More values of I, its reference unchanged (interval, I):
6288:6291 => 0.21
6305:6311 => 0.13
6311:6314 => 0.15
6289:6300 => 0.45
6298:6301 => 0.22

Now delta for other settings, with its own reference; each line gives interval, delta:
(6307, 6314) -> 6313.33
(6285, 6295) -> 6290.11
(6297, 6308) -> 6306.06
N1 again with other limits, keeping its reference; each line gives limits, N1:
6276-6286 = -0.01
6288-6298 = -0.09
